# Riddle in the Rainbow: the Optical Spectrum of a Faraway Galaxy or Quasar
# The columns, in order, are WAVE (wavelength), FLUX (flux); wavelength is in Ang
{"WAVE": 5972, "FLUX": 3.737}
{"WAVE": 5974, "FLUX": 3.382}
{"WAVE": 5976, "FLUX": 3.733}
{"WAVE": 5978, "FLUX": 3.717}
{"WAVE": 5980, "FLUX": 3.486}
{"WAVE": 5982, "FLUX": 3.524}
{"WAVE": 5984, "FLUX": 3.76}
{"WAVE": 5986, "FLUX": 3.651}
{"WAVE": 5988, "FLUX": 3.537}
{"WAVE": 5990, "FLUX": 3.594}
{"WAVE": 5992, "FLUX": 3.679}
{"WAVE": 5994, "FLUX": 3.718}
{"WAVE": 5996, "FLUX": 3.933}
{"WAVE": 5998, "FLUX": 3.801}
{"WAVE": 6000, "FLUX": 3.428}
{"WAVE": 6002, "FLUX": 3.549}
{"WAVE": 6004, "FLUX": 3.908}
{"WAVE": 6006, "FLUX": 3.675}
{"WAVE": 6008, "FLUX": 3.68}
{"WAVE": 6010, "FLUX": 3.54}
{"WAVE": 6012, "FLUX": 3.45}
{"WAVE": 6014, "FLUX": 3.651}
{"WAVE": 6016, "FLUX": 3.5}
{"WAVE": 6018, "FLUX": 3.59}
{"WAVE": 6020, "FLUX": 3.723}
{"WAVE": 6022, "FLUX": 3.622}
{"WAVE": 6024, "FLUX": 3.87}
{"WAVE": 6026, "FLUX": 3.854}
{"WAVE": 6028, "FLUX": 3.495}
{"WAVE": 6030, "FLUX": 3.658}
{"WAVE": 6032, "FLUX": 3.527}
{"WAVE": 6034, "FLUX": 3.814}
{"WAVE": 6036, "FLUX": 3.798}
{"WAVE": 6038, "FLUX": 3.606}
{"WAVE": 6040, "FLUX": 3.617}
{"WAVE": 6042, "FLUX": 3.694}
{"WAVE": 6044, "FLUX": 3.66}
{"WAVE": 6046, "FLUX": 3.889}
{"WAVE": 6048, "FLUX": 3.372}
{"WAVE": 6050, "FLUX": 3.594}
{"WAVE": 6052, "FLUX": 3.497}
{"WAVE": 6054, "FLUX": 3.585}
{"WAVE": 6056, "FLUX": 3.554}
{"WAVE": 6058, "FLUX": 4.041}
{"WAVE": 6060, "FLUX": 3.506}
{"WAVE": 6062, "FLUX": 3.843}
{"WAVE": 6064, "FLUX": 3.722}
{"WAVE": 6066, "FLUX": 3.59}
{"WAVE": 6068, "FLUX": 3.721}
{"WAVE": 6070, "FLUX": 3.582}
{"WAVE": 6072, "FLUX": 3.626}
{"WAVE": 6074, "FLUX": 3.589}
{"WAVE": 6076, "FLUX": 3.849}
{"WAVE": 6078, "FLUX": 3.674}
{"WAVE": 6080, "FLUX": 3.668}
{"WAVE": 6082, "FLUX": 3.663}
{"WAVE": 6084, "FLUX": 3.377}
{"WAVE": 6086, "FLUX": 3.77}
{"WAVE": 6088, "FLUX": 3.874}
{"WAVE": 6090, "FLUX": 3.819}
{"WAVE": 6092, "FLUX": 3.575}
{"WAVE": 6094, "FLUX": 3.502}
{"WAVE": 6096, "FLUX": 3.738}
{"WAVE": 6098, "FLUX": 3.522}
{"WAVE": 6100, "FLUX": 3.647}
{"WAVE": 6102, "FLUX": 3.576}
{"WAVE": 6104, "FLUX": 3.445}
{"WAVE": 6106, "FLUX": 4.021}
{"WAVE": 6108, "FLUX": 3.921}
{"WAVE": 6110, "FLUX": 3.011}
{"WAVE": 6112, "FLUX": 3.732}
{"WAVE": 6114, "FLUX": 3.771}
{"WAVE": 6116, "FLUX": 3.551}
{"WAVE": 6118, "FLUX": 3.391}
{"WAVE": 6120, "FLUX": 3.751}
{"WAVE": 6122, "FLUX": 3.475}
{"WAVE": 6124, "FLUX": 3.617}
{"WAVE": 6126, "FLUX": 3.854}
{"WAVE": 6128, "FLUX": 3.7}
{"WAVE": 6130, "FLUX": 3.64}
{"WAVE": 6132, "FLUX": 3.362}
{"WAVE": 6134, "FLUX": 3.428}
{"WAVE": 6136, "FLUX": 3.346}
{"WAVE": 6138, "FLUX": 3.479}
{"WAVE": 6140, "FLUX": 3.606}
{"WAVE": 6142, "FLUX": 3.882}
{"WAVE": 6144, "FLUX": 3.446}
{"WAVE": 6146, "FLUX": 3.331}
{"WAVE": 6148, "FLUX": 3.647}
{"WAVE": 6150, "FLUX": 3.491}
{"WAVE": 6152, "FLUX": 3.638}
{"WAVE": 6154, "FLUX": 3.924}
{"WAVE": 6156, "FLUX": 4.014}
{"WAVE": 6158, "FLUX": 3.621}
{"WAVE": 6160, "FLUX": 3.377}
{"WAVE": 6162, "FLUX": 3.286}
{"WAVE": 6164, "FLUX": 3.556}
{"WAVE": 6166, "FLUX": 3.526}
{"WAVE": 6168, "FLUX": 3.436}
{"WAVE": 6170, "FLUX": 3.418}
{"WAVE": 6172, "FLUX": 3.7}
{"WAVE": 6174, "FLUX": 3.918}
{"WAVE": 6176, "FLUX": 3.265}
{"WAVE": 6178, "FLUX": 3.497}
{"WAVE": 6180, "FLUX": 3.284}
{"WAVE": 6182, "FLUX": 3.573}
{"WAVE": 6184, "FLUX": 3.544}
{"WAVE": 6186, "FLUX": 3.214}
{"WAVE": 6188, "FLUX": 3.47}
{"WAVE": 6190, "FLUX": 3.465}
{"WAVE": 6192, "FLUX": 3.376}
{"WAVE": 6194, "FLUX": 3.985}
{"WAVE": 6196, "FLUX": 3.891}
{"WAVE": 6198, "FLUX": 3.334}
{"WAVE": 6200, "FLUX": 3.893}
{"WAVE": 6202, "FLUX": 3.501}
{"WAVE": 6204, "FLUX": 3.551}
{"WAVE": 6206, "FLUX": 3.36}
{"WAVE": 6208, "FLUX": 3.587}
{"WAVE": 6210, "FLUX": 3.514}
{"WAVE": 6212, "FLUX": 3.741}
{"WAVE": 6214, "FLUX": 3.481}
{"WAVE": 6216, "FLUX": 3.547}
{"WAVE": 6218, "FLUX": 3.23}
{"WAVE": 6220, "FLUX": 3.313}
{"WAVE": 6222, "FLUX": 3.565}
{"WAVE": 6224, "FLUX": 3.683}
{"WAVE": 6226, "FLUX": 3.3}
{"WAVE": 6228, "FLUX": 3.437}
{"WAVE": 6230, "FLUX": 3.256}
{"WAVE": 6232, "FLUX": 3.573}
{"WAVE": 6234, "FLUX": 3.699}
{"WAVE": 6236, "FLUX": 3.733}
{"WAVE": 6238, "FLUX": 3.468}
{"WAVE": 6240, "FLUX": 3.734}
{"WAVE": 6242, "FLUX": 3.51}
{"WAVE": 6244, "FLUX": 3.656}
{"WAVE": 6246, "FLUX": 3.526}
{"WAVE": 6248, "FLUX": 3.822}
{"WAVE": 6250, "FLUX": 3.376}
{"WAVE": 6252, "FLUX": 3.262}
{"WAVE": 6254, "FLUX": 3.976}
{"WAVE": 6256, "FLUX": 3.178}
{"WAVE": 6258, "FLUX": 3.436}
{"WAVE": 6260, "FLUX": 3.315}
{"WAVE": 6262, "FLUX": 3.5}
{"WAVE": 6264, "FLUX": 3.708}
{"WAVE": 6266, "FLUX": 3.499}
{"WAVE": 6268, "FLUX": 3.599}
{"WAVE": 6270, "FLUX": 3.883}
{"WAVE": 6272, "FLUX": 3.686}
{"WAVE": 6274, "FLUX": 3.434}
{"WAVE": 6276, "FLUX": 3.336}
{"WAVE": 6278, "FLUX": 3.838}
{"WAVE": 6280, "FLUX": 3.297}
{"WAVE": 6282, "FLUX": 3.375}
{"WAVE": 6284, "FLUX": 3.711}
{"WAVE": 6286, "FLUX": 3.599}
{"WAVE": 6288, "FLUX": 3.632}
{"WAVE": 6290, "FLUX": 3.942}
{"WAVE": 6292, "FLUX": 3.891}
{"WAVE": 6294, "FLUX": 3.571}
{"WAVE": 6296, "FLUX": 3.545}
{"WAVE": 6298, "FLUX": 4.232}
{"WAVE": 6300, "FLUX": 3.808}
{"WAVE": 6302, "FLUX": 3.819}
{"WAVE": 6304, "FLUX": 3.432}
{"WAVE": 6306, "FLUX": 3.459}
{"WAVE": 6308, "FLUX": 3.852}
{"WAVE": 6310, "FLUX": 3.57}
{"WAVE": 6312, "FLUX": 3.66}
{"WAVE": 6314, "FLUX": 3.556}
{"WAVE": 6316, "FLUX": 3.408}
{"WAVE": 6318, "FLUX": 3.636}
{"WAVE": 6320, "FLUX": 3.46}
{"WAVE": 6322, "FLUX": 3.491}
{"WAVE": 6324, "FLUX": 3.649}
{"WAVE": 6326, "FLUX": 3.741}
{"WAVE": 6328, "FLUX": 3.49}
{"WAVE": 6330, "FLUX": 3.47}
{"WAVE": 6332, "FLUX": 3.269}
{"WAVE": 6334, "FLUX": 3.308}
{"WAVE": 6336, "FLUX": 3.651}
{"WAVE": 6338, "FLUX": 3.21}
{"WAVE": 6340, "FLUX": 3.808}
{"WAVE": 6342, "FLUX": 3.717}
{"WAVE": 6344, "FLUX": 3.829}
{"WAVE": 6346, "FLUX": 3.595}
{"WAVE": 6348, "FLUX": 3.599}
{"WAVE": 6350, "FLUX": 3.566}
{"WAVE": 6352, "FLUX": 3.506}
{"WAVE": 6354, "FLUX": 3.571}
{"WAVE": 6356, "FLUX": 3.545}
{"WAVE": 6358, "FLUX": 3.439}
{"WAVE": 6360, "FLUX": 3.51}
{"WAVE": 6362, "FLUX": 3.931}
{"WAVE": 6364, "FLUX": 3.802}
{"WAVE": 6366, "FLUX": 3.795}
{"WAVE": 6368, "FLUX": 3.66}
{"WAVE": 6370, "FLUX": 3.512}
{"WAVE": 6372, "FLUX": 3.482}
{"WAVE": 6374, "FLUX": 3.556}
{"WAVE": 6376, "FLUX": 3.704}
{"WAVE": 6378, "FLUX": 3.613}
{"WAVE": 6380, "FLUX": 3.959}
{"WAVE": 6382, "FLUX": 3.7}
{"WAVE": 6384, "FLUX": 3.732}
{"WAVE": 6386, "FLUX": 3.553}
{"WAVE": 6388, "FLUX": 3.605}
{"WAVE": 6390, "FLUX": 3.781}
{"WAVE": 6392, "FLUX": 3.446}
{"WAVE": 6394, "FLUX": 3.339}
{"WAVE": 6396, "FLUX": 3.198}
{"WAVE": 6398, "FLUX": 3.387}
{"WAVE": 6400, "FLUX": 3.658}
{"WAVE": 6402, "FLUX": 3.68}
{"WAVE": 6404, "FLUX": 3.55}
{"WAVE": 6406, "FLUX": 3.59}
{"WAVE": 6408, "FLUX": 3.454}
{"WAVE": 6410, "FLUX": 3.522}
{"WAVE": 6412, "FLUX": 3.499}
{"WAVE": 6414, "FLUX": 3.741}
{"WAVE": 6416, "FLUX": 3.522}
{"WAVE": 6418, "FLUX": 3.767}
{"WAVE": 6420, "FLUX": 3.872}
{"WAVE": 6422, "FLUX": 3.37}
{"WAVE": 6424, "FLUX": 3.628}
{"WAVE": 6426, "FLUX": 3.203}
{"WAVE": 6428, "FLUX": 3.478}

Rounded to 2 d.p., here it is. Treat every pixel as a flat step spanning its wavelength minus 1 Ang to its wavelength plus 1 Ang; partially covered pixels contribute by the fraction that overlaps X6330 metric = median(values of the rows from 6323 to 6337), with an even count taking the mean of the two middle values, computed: 3.49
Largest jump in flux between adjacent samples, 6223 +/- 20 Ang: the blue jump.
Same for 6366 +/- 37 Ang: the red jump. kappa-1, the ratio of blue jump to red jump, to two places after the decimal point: 0.64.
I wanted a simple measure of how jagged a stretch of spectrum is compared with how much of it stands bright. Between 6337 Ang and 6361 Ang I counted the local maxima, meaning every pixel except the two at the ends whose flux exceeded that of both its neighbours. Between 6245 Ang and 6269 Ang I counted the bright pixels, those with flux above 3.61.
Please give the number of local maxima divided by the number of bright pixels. 1.3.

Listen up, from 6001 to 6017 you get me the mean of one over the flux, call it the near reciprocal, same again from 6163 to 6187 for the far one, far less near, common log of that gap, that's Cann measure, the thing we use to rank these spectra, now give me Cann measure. -2.0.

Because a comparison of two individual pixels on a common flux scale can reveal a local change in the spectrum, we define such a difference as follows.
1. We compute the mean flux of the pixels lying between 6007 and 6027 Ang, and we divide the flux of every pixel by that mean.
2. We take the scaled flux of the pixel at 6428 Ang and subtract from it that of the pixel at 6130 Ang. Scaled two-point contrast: -0.044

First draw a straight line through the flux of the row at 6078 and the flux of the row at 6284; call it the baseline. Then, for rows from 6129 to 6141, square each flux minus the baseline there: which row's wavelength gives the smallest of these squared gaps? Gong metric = 6130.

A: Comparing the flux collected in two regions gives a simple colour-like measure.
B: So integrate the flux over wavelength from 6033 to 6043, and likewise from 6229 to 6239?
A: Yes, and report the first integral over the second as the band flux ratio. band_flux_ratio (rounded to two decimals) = 1.05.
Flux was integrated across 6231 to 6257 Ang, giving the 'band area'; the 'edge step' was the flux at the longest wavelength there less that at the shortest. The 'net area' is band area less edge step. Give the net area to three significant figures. 93.4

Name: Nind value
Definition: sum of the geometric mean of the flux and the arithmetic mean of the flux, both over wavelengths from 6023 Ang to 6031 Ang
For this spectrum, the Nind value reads 7.4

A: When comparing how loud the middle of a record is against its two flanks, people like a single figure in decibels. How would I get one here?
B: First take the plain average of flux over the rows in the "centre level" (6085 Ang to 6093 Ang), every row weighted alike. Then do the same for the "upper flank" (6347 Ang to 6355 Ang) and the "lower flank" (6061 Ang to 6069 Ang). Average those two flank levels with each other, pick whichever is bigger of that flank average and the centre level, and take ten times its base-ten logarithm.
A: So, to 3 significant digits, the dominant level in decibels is 5.75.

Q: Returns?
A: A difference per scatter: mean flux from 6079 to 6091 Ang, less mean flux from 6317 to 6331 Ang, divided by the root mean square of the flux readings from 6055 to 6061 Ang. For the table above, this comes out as 0.036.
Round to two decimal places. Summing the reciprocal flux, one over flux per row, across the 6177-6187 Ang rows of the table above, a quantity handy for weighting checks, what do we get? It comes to 1.46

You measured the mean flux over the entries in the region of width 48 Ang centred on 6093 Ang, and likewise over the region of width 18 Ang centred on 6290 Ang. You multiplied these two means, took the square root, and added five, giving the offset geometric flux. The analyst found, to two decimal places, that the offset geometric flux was 8.68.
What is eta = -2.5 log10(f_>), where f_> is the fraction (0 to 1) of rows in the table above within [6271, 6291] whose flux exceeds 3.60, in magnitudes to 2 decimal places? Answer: 0.75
